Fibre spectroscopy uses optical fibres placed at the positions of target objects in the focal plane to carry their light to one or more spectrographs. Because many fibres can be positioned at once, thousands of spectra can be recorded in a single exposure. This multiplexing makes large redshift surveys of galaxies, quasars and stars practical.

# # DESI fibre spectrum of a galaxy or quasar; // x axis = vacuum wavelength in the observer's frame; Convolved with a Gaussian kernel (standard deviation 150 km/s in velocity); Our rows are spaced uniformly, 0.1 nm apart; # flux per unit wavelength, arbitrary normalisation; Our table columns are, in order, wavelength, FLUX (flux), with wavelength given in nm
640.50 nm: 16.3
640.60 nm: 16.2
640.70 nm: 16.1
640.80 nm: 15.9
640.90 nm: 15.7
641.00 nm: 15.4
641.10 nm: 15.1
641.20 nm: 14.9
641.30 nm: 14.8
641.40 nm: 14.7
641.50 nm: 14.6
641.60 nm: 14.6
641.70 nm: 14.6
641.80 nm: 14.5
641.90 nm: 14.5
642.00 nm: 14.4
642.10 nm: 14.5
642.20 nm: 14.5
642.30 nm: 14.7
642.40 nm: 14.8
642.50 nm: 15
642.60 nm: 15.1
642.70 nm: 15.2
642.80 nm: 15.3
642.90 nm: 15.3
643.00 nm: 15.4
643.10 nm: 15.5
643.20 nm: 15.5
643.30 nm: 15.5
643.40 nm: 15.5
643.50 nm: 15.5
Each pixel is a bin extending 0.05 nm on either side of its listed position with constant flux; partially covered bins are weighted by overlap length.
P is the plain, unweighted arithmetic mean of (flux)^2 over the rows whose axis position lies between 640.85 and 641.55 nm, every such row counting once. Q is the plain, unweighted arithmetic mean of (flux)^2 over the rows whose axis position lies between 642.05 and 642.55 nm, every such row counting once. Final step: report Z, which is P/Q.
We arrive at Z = 1.05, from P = 226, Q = 216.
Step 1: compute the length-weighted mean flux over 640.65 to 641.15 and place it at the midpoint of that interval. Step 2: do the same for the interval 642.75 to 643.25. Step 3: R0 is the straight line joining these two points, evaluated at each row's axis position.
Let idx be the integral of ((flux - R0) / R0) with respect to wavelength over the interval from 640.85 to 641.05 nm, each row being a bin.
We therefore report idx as -0.001 nm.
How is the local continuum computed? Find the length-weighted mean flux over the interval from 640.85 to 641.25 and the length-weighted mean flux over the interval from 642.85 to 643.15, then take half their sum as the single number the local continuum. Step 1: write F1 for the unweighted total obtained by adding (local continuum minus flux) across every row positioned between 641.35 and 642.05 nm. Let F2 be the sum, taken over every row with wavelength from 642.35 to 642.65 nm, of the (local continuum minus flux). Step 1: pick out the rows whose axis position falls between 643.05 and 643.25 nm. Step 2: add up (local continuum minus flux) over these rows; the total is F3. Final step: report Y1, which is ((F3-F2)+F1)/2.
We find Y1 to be 2.0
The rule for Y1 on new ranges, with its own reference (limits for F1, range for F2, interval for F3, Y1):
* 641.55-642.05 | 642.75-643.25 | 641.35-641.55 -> 2.9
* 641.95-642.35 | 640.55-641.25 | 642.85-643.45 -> 2.3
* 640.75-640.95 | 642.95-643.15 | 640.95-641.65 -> 1.3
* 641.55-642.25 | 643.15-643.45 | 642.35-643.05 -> 3.8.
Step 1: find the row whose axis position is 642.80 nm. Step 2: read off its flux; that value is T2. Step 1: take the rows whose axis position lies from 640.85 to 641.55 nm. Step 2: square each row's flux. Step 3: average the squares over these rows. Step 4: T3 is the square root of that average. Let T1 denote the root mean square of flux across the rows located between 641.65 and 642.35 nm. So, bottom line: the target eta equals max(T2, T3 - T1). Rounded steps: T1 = 14.53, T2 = 15.3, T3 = 15.0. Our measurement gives 15.3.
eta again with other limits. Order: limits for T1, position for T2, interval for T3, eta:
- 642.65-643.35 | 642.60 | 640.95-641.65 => 15.1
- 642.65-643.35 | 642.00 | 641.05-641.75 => 14.4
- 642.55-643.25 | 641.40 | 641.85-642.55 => 14.7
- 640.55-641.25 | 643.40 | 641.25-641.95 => 15.5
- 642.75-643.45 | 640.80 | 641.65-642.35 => 15.9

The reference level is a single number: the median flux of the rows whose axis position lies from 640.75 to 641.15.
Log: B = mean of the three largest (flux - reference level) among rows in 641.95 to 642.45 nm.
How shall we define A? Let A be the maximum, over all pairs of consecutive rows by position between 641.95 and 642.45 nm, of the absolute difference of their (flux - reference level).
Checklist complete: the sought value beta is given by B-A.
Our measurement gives -1.1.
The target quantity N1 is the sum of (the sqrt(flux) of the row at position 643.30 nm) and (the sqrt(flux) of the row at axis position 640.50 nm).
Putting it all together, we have 7.97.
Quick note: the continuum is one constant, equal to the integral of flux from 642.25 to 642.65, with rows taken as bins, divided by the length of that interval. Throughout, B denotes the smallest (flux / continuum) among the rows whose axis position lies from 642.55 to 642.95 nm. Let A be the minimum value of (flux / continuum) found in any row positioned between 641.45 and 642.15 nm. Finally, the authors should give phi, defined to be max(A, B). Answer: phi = 1.01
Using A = 0.97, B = 1.01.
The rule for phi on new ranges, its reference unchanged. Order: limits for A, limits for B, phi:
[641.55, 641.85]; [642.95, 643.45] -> 1.03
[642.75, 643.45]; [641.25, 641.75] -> 1.03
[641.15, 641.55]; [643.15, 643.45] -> 1.04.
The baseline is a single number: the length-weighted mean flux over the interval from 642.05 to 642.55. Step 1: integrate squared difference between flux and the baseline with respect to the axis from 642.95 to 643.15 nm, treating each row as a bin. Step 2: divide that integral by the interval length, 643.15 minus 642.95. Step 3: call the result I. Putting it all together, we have 0.6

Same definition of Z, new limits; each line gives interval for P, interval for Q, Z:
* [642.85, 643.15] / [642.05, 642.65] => 1.09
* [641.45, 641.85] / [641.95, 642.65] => 0.98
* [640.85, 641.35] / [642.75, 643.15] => 0.98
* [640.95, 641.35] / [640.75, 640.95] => 0.91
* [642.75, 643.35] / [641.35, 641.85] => 1.12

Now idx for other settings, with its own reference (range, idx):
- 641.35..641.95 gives -0.037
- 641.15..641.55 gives -0.022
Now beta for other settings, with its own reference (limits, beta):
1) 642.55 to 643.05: -0.3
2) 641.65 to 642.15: -1.1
